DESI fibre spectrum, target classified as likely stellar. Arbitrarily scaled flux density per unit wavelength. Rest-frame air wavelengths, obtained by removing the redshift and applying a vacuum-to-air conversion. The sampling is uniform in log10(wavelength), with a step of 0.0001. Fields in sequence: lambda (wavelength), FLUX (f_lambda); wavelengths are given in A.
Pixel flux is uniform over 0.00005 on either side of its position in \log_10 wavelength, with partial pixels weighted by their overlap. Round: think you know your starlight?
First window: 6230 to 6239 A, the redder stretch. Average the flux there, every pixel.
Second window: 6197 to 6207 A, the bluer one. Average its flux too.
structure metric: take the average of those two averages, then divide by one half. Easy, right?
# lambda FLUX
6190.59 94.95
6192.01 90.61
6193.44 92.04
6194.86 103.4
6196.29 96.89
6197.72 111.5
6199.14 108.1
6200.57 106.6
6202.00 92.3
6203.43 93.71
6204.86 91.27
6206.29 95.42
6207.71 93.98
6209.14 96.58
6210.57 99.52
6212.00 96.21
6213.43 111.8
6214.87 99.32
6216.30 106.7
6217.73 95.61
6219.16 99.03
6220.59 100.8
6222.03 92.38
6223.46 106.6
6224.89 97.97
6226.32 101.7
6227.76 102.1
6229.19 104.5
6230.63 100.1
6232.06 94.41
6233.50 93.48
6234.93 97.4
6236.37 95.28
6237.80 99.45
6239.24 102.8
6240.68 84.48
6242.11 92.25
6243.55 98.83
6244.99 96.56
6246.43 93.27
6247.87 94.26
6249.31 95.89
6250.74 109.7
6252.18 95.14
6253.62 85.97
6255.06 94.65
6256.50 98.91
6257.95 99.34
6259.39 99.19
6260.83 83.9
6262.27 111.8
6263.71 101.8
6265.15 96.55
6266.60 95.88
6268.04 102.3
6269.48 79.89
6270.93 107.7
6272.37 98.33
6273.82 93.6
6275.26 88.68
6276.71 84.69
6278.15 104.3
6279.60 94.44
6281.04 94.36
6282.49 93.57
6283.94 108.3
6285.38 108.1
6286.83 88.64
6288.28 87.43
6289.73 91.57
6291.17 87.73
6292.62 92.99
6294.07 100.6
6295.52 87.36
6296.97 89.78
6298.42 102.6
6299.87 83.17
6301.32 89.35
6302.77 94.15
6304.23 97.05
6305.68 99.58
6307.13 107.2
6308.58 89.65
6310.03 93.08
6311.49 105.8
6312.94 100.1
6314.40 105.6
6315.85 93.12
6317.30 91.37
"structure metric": 197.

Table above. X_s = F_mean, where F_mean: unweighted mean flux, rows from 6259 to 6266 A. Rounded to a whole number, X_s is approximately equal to 99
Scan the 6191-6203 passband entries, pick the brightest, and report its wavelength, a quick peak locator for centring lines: 6197.72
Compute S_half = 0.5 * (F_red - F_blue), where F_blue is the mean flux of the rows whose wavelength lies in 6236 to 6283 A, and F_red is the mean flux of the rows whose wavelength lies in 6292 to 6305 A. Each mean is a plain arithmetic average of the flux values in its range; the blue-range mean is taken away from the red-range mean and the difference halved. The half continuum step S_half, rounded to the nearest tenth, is -1.5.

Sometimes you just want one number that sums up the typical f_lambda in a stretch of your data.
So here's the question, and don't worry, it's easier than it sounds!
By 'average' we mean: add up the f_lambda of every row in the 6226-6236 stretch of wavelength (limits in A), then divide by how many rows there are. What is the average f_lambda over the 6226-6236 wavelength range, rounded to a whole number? 99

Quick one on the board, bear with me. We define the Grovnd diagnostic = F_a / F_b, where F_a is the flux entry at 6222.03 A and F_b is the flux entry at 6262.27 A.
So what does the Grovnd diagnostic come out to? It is 0.83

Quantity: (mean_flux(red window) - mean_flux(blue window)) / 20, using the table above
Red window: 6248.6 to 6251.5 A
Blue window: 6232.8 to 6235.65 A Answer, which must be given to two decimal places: 0.37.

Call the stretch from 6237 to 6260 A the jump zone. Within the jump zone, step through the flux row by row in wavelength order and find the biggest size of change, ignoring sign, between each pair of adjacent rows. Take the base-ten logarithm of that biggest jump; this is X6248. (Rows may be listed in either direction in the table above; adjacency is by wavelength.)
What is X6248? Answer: 1.26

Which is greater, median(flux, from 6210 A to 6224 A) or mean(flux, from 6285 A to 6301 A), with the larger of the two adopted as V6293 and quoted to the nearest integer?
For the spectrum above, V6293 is 99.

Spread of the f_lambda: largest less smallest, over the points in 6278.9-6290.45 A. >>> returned 20.9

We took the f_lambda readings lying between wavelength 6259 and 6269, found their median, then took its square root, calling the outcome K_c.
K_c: 9.96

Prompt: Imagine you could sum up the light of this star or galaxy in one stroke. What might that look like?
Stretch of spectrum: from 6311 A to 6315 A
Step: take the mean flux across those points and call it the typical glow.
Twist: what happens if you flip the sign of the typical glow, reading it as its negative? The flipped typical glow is -104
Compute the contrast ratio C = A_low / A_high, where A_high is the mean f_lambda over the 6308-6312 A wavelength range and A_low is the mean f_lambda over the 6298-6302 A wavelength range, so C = 0.95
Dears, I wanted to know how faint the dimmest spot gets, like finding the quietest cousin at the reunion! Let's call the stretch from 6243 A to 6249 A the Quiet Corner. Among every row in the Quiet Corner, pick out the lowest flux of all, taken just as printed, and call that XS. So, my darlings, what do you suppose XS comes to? 93.27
